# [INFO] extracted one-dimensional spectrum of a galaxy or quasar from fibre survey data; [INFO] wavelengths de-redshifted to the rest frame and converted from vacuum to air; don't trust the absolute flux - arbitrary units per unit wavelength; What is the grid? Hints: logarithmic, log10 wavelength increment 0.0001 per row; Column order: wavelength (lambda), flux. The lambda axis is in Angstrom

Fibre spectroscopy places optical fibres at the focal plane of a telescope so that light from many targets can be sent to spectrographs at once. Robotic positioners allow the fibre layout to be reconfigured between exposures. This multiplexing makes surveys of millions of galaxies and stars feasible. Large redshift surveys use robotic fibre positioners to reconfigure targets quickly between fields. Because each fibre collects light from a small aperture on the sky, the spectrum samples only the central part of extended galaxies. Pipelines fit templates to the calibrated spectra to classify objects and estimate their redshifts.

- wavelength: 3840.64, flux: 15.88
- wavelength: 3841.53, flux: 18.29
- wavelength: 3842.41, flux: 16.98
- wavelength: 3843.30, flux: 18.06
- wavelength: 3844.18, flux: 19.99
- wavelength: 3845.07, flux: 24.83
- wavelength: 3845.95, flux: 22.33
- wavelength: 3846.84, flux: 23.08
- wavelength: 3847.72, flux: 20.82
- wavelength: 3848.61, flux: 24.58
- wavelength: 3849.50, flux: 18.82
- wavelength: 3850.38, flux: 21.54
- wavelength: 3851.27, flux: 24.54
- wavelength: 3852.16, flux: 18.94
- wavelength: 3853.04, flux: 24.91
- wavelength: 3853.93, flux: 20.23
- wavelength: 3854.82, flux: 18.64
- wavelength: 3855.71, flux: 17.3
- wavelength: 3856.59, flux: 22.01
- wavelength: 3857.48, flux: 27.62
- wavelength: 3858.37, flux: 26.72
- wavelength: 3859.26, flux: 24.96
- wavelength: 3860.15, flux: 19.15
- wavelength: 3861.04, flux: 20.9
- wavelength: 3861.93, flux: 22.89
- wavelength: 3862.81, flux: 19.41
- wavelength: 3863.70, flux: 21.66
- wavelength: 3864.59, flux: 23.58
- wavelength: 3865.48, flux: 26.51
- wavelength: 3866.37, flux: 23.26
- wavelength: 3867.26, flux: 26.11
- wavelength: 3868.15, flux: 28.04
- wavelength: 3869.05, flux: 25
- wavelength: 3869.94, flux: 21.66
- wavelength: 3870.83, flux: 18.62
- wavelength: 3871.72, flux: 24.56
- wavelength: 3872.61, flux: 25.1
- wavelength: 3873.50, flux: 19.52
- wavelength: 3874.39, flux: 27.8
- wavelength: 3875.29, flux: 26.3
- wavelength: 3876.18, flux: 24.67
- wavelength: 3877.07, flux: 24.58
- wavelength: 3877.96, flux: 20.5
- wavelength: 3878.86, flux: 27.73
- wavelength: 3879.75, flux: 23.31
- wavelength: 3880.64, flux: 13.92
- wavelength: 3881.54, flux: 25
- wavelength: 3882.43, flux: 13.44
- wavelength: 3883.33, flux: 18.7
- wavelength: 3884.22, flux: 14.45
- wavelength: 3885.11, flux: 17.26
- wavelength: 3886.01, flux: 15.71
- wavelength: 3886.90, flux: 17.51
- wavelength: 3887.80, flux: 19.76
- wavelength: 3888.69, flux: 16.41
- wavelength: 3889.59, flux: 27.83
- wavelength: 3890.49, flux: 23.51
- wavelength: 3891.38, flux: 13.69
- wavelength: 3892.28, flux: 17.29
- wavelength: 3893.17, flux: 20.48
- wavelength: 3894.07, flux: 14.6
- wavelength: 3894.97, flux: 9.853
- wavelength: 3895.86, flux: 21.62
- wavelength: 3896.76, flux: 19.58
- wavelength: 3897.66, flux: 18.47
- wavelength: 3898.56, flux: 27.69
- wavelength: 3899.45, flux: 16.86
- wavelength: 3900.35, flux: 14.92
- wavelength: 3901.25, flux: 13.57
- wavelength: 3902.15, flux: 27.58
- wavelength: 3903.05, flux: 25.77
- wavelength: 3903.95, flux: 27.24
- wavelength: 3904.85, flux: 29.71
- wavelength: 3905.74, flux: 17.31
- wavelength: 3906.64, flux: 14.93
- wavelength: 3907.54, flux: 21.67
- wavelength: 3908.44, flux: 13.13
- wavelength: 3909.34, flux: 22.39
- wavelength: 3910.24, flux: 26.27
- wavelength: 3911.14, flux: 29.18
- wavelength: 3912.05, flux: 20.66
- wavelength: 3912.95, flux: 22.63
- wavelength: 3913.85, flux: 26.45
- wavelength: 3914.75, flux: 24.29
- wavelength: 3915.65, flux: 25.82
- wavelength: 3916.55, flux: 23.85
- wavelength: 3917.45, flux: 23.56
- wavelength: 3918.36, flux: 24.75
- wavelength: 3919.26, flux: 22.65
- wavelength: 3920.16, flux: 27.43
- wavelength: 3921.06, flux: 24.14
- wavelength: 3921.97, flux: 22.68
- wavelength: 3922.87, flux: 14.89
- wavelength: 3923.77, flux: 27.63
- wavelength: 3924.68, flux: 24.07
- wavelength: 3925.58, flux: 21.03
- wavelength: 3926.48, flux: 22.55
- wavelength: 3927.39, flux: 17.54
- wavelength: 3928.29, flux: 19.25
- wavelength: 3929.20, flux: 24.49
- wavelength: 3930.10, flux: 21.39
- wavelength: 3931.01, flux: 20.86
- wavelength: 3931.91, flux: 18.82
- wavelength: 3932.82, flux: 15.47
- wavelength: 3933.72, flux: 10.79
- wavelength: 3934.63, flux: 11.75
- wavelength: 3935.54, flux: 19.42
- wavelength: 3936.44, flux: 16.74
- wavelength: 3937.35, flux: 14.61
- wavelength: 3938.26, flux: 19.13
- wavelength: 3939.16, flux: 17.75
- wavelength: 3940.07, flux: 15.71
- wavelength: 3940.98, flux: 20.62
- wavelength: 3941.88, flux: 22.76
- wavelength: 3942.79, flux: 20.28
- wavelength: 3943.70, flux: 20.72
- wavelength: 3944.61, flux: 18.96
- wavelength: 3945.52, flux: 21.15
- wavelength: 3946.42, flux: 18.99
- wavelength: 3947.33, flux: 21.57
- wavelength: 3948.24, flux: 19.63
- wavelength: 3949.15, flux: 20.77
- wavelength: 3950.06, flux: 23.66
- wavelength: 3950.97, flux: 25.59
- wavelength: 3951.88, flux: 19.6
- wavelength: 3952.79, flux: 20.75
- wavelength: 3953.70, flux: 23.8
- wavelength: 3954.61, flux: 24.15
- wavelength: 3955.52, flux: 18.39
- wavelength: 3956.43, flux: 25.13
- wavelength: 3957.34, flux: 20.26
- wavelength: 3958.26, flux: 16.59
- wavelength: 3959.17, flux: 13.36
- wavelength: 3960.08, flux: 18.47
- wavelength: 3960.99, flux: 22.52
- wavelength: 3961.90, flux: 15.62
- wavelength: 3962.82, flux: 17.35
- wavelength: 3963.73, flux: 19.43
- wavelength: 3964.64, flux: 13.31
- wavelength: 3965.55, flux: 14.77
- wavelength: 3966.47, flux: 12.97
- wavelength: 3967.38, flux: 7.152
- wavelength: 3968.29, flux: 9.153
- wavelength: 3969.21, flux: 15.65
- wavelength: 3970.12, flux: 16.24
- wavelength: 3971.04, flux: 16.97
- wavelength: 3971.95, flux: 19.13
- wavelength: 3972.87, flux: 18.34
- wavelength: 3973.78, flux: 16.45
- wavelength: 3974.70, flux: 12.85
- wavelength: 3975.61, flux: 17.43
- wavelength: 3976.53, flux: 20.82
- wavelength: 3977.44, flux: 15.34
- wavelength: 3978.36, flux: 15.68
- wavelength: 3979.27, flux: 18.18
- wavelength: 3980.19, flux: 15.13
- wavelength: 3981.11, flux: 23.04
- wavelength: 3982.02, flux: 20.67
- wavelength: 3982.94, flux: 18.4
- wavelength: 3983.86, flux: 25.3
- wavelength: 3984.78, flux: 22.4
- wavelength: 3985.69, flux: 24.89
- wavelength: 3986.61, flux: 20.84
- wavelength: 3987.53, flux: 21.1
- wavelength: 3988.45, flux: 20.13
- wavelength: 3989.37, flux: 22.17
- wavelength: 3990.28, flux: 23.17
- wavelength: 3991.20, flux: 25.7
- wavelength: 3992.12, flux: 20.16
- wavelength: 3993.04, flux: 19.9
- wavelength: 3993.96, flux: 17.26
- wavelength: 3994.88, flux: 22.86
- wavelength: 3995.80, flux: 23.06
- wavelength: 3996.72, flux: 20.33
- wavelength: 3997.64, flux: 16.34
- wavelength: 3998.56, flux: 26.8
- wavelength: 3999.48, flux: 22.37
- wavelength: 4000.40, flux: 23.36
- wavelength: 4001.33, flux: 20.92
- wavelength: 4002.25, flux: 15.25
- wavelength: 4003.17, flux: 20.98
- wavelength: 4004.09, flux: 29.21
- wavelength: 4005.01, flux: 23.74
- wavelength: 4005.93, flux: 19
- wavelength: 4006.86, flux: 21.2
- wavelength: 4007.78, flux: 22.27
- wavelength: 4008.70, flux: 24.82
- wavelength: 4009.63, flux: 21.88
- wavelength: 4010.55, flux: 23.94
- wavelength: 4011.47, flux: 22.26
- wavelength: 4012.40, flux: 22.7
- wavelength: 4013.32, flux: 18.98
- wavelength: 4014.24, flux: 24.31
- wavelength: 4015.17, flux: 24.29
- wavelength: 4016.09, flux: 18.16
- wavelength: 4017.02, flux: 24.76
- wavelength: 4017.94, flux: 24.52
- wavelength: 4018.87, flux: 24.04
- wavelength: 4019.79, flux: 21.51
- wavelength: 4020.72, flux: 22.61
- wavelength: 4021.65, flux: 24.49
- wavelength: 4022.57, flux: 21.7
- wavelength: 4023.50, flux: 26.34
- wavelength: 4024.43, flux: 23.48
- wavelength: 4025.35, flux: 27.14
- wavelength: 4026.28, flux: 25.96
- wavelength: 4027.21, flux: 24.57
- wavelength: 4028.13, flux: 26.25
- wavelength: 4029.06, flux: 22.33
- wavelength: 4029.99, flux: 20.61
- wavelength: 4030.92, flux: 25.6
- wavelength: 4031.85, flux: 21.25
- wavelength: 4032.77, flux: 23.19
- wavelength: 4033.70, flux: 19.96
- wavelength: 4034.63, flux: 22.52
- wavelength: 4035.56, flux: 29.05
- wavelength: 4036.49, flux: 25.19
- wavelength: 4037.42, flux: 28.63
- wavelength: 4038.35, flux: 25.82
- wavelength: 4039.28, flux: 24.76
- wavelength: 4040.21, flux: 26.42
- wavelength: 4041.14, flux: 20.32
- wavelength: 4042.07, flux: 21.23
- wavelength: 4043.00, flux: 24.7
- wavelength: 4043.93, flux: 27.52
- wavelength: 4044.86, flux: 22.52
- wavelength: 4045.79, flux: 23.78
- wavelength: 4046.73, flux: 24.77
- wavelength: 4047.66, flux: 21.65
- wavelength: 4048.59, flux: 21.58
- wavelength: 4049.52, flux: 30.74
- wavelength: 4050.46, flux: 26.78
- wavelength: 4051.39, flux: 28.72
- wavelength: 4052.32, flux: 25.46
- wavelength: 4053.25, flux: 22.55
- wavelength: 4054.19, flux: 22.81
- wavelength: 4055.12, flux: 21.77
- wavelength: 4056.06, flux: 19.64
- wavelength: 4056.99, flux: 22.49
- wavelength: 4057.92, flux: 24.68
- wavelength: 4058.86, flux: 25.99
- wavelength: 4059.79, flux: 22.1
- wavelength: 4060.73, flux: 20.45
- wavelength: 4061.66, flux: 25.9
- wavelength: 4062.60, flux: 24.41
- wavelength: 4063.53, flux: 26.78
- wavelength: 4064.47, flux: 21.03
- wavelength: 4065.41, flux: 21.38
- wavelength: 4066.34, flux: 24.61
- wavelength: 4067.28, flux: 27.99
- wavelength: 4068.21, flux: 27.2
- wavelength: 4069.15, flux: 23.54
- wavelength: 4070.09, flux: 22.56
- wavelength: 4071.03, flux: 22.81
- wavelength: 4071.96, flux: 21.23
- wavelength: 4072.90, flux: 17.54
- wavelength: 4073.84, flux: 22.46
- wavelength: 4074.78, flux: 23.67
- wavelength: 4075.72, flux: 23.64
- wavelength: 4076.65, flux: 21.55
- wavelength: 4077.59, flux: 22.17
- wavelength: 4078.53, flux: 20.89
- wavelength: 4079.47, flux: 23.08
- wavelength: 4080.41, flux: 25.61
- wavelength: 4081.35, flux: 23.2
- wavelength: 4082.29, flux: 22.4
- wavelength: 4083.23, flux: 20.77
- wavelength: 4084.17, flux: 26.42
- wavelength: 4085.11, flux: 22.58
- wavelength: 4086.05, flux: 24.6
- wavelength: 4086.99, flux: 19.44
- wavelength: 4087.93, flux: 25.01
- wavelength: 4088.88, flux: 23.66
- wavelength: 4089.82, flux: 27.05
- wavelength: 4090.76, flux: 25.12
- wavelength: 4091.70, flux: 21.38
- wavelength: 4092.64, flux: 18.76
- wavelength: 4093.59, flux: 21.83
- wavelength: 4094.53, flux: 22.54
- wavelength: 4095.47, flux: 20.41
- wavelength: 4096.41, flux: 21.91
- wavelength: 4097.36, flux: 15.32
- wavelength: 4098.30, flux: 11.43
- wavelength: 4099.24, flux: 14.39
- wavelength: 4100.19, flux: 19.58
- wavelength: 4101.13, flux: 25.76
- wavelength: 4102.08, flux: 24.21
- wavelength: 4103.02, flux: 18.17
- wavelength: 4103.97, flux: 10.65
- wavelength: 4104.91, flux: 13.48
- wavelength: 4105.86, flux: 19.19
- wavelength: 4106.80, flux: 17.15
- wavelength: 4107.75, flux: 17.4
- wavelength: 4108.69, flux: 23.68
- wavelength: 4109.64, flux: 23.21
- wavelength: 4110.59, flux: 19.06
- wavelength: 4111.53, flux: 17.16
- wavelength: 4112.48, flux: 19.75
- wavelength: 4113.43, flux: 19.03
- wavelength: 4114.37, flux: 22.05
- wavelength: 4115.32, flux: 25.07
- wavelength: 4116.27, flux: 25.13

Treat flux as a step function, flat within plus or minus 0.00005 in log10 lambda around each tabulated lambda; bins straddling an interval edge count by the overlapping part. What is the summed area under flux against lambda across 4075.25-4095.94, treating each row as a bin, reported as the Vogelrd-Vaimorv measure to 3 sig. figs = 472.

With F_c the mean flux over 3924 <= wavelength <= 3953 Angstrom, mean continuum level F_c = 19.6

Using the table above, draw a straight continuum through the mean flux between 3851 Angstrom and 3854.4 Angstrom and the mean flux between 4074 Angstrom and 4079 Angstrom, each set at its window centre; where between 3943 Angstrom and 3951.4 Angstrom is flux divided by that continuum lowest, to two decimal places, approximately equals 3944.61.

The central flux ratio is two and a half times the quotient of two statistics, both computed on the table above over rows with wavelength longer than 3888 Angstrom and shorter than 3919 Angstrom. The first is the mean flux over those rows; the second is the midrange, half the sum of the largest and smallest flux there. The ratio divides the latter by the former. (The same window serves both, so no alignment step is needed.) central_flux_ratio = 2.32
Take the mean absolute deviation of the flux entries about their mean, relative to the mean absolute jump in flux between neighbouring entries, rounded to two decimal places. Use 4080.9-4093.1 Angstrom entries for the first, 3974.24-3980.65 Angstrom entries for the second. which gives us 0.64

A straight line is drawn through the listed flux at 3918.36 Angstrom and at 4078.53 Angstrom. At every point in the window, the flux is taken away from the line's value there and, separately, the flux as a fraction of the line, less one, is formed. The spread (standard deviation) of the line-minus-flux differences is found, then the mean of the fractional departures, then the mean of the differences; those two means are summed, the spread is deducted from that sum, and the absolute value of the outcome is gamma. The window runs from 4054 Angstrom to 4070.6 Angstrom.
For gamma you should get 4.7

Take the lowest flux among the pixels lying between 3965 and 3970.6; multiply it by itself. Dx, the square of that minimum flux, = 51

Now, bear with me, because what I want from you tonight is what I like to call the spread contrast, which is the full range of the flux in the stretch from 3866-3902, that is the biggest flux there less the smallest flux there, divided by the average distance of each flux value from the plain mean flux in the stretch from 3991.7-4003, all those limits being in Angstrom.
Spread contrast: 7.2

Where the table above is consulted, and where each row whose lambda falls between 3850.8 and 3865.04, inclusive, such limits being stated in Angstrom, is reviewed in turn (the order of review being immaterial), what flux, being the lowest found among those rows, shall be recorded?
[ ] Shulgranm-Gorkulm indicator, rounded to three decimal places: 17.300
